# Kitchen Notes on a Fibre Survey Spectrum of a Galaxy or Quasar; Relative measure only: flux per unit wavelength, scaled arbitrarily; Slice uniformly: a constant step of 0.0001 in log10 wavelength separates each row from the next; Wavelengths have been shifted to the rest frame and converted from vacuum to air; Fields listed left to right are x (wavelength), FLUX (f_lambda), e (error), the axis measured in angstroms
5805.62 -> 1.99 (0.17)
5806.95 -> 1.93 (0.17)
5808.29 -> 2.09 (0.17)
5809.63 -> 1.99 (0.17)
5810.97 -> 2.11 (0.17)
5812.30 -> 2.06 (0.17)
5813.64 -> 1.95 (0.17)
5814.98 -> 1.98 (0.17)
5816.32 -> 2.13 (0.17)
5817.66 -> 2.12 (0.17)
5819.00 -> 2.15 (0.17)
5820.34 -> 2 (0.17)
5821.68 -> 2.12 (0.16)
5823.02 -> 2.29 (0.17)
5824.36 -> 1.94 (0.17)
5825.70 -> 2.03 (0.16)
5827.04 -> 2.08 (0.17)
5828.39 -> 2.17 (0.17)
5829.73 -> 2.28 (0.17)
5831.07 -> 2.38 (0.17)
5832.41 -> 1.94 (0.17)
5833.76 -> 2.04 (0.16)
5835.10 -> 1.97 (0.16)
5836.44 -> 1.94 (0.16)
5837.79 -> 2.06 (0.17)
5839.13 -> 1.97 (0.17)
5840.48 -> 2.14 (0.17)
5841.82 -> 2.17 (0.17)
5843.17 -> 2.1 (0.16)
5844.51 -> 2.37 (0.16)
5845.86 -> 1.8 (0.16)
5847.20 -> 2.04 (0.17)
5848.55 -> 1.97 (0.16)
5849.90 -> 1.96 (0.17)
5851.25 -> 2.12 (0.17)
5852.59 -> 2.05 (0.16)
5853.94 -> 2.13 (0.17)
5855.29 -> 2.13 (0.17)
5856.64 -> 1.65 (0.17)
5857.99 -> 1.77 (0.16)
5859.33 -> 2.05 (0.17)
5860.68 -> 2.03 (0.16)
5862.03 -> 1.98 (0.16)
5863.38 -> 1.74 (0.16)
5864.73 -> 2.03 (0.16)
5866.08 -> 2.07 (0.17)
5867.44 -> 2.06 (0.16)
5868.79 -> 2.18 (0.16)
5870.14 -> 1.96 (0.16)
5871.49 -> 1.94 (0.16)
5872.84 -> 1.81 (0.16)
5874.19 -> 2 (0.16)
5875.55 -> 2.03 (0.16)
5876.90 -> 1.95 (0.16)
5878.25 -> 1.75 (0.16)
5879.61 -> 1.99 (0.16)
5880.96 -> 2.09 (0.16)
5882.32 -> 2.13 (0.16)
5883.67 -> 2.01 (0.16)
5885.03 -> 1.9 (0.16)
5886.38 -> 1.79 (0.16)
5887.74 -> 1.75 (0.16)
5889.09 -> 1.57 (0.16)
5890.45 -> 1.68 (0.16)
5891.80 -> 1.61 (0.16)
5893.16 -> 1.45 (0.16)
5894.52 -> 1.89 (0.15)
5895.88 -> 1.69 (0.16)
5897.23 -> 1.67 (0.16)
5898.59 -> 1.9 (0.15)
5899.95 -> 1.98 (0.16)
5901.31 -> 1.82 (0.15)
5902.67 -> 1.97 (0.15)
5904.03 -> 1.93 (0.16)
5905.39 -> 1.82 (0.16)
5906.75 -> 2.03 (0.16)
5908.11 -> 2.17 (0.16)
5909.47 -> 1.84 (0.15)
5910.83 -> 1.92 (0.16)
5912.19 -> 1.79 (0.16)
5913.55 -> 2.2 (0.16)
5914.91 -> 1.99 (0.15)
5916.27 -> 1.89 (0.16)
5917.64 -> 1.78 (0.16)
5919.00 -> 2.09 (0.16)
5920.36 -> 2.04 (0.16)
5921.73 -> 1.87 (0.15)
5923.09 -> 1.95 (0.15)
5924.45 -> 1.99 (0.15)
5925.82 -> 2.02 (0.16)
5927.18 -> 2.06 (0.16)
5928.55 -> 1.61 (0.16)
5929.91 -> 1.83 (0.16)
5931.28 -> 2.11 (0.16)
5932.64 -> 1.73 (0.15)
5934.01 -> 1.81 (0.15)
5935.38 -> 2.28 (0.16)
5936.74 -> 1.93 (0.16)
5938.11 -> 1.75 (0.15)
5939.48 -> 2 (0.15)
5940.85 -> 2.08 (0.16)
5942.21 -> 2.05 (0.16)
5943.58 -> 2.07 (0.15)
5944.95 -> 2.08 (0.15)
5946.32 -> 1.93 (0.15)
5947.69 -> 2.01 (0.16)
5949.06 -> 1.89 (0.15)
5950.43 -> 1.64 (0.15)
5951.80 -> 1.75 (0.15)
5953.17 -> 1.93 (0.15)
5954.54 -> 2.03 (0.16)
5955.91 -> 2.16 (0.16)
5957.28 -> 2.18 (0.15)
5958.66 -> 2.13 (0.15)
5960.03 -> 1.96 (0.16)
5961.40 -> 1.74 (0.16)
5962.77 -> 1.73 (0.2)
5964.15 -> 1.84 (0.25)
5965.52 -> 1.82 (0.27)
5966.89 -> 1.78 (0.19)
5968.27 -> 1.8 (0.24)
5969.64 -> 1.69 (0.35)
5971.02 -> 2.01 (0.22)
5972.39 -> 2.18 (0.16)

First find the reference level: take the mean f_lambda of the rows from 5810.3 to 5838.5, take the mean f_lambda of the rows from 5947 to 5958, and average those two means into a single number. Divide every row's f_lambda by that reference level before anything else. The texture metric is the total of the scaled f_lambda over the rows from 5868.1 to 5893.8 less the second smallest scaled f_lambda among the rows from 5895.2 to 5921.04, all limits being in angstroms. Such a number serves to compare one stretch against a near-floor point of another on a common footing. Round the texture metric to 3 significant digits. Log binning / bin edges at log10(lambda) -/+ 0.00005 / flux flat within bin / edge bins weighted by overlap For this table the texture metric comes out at 16.8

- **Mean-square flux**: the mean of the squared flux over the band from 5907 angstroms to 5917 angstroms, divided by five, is 0.78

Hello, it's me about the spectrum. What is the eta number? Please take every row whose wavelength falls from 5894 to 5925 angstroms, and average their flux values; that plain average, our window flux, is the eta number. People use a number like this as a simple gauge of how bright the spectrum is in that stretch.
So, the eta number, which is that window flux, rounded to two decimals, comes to 1.92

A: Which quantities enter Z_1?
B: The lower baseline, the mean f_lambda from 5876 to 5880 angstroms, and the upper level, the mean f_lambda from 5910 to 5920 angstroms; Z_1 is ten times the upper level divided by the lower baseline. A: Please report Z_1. 10.3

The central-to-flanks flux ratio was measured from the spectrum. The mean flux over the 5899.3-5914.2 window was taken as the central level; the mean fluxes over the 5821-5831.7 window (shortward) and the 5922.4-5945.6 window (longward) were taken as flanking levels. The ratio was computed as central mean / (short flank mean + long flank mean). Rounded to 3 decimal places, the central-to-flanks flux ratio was 0.473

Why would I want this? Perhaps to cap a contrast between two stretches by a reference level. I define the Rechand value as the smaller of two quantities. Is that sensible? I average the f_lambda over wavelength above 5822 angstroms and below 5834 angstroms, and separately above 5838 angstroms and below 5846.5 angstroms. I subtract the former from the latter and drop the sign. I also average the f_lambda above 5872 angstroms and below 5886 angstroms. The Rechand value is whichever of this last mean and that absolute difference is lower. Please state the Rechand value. 0.04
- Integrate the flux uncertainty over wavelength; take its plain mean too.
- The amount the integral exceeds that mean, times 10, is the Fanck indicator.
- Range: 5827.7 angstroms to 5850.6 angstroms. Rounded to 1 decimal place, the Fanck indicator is 36.3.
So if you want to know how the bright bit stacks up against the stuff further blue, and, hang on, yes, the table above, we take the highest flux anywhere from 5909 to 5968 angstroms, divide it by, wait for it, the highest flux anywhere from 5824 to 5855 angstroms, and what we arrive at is 0.96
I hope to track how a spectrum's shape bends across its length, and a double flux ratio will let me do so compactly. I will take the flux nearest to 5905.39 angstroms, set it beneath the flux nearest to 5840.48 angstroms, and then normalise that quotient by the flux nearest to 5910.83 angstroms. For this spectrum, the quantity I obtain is 0.61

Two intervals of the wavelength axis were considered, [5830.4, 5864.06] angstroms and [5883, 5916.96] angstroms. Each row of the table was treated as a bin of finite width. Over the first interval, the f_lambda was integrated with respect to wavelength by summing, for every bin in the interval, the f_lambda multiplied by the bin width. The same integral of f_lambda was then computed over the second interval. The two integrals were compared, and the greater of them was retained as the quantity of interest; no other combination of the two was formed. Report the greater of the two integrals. 68.0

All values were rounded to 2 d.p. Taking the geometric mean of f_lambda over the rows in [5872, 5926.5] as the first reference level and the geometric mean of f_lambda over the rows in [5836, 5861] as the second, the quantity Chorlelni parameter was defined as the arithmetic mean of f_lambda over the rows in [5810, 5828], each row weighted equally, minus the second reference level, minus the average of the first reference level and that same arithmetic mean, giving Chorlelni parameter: -1.92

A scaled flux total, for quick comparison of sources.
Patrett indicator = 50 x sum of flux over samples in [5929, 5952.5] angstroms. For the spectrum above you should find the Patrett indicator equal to 1647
